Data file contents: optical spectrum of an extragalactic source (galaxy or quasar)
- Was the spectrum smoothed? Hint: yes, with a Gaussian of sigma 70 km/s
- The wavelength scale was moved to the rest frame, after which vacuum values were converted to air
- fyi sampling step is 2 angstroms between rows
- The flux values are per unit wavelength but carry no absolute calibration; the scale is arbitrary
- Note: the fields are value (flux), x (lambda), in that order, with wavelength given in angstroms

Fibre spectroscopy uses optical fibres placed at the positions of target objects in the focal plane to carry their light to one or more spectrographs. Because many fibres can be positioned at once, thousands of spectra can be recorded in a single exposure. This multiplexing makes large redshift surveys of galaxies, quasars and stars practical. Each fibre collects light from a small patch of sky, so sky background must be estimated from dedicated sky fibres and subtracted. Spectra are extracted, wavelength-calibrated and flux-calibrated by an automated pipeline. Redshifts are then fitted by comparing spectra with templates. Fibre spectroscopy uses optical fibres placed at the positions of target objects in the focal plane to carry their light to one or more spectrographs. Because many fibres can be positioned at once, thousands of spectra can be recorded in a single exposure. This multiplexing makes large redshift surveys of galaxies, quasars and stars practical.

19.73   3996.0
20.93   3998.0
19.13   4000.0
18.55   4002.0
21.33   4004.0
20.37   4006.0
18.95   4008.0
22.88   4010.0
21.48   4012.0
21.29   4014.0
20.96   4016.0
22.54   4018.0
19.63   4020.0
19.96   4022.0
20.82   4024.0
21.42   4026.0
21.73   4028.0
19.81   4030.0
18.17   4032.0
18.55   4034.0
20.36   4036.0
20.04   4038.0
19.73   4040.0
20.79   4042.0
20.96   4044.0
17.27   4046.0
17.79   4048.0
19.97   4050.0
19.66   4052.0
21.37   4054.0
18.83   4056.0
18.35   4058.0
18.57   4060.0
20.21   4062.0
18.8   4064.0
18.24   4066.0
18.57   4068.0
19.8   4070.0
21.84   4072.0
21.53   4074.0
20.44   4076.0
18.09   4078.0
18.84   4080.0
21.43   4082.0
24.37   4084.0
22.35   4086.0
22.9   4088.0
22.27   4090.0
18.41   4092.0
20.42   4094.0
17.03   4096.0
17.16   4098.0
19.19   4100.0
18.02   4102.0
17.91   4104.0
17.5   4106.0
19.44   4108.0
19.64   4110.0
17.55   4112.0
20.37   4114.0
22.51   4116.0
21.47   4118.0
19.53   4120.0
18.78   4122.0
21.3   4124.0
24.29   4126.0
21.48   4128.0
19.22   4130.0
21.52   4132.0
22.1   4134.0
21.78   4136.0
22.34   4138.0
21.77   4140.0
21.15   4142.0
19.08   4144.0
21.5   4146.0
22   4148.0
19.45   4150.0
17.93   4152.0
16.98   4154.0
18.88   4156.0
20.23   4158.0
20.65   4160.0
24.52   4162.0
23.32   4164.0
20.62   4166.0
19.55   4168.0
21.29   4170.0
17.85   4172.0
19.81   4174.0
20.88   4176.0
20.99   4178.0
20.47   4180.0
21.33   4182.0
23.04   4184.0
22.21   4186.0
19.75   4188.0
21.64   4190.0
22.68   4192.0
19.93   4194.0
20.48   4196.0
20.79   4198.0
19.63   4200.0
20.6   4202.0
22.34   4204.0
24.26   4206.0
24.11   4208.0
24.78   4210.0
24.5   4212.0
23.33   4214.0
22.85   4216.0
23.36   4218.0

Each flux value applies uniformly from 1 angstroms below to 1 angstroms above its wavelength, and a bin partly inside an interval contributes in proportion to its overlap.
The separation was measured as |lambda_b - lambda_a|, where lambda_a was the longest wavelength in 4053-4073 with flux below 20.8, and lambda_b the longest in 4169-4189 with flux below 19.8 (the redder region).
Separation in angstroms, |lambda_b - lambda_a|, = 118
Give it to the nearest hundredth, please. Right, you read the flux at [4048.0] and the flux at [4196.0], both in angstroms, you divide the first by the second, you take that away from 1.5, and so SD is 0.63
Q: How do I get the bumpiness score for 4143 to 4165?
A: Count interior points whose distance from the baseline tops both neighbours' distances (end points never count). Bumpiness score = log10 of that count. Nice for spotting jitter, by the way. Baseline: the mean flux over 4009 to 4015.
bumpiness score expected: 0.30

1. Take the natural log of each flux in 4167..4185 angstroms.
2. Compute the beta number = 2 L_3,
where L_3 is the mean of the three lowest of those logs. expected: 5.89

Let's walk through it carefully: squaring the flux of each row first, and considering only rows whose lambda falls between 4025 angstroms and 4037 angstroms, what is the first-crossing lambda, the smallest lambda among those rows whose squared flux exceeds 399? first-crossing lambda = 4026.0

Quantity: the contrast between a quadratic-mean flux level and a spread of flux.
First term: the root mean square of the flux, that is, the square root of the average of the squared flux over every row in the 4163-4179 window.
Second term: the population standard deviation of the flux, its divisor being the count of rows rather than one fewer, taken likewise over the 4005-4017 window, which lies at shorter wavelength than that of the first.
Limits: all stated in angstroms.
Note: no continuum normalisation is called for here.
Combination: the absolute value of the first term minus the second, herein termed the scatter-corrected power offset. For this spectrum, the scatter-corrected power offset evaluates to 19.4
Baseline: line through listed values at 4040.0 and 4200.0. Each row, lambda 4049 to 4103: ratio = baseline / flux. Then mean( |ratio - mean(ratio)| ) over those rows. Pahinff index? 0.0750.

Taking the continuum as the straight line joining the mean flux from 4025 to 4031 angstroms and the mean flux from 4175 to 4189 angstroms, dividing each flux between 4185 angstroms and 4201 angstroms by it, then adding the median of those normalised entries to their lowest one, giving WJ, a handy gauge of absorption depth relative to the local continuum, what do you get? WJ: 1.89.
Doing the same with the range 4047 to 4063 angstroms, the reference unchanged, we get 1.76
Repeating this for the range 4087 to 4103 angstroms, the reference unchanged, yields 1.70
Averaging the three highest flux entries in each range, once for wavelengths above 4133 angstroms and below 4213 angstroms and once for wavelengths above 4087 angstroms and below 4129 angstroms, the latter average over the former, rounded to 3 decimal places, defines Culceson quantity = 0.944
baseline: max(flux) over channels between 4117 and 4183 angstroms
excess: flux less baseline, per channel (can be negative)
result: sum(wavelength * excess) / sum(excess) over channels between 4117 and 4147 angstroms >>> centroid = 4131.6 angstroms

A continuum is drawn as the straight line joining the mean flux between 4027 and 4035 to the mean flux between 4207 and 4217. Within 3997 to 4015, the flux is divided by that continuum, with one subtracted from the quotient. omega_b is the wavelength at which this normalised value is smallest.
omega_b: 4002.0 angstroms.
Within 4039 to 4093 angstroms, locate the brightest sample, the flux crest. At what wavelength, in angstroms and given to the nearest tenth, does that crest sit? 4084.0 angstroms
